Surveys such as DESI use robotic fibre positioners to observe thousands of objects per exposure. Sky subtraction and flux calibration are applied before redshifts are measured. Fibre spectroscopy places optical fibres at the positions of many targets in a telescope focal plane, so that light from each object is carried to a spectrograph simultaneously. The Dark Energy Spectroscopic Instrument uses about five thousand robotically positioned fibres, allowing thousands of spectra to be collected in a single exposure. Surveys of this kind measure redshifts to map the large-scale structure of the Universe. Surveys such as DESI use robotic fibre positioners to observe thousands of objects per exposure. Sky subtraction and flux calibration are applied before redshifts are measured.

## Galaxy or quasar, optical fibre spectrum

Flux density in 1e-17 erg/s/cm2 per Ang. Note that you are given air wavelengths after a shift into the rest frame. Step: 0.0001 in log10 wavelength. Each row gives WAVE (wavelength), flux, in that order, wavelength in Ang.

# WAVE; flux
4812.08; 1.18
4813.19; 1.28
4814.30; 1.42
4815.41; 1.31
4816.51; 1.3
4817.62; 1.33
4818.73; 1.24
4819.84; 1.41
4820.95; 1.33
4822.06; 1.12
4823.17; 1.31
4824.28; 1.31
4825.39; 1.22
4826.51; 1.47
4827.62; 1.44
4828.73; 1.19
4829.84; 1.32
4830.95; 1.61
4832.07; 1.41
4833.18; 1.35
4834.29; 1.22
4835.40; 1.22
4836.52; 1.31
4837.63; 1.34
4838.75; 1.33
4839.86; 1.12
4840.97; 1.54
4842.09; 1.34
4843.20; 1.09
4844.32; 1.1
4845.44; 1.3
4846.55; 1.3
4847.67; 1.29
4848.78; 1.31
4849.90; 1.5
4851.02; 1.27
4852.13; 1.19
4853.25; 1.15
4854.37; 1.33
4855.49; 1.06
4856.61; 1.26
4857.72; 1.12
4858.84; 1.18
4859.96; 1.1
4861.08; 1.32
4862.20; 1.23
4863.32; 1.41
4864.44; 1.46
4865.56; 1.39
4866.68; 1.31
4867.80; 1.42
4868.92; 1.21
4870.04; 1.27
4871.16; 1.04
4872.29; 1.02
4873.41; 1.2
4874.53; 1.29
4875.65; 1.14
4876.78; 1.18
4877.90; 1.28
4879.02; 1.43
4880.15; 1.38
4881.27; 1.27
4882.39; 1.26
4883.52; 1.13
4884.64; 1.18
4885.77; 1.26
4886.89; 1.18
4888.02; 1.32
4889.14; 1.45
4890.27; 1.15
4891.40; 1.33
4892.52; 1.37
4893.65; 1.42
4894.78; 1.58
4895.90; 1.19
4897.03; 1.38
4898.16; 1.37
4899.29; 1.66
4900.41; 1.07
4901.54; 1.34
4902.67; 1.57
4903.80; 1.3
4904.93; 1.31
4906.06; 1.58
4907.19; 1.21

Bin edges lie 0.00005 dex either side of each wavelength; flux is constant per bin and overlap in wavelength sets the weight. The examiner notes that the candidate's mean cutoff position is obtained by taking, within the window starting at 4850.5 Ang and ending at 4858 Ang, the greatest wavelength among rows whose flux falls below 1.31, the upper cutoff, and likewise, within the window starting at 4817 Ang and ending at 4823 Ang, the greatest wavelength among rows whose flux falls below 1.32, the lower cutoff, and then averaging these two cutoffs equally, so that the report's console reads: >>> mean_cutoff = 4839.9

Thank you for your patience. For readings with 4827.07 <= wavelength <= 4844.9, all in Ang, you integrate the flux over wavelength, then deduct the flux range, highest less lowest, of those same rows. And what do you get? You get 23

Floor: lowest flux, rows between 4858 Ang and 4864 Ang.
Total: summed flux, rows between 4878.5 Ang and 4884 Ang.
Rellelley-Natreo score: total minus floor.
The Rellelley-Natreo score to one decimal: 5.4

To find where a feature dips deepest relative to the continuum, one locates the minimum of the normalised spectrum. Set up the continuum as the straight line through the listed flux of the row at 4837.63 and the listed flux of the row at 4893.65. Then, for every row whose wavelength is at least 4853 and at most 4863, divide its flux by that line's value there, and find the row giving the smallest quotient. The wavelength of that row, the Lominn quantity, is 4855.49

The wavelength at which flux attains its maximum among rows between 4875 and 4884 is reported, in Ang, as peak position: 4879.02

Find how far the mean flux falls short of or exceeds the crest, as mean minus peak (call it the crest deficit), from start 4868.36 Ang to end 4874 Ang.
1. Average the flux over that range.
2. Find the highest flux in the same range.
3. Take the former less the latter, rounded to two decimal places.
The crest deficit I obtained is -0.12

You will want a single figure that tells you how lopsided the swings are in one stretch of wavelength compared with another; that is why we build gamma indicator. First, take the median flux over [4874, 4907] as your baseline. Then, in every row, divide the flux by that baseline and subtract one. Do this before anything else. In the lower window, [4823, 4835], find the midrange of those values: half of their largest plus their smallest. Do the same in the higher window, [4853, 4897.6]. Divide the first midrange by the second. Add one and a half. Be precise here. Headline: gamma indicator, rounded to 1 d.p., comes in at -7.5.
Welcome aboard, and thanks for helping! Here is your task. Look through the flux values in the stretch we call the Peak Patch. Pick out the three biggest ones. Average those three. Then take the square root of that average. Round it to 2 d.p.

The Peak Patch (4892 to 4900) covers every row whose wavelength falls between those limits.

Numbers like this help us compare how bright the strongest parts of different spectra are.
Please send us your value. 1.25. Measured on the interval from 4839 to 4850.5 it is 1.21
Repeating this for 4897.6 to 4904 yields 1.24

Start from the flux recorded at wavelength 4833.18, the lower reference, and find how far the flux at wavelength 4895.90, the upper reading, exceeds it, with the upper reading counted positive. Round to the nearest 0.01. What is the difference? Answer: -0.16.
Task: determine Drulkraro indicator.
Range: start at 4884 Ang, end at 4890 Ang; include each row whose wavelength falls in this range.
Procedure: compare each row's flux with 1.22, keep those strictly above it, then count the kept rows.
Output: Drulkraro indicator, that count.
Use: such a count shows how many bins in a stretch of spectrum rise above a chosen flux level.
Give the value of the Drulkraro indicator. 3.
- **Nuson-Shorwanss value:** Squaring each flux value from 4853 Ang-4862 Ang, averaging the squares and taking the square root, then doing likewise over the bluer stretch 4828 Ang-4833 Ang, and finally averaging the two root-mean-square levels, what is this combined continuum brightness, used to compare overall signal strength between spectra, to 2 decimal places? 1.29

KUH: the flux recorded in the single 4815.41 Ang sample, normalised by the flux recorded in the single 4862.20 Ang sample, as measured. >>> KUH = 1.07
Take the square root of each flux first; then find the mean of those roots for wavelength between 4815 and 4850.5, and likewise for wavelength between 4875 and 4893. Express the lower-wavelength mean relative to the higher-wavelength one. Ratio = 1.02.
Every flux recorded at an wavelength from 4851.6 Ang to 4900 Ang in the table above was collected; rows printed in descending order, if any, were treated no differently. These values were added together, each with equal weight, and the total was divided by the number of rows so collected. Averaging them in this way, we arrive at 1.276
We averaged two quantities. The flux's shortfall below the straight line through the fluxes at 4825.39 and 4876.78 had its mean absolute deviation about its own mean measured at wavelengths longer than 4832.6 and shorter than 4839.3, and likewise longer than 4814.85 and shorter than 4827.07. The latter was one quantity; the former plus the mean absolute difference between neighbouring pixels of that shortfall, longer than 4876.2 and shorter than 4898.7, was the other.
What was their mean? 0.12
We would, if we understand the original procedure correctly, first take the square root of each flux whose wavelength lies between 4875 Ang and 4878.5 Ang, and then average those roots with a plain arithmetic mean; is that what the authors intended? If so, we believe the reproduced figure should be 1.10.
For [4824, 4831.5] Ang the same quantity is 1.17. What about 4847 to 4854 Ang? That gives 1.13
